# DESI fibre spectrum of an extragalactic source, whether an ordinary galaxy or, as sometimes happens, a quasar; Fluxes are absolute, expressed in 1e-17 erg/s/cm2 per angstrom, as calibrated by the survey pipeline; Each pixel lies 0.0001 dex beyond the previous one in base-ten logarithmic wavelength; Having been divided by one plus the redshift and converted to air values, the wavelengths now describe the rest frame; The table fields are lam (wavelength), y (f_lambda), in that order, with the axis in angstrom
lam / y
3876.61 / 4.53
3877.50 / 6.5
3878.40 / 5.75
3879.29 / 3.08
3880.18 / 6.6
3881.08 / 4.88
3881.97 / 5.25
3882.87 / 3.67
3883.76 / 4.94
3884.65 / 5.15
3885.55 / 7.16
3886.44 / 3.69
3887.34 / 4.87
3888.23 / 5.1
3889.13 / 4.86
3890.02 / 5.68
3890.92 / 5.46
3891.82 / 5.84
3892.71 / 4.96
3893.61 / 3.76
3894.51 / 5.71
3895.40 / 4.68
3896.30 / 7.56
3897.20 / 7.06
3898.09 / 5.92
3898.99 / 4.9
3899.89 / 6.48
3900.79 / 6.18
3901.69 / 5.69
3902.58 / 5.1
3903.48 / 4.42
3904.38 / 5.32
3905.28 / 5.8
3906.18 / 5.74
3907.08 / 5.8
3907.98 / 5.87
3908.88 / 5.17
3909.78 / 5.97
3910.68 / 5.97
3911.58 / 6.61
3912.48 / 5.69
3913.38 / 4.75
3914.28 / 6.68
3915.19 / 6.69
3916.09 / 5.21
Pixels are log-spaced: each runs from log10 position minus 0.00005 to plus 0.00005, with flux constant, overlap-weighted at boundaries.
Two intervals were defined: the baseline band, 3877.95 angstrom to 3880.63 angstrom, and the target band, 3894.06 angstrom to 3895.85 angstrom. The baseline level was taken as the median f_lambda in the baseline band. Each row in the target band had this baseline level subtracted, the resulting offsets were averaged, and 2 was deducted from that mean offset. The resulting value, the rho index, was -2.6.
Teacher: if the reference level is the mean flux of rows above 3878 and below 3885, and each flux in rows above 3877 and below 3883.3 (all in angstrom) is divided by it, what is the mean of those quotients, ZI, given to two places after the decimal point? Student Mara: 1.04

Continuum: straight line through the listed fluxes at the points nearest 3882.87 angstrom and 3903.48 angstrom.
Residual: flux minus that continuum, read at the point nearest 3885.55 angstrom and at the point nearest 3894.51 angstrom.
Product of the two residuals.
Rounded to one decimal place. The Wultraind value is 5.5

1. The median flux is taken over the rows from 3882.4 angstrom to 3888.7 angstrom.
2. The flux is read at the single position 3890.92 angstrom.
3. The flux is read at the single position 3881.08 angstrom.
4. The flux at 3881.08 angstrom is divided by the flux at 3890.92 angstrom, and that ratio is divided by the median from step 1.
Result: 0.181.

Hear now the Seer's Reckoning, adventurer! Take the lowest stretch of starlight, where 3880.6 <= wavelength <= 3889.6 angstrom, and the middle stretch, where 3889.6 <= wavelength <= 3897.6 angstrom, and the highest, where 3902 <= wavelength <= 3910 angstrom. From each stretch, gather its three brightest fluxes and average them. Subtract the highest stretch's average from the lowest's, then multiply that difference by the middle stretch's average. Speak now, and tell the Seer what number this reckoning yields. 0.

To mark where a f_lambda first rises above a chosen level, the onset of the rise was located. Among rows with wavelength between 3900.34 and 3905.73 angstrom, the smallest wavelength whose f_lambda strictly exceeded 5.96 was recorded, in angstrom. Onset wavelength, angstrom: 3900.79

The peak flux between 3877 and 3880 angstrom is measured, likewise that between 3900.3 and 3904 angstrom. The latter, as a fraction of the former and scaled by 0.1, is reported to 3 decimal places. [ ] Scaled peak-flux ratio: 0.095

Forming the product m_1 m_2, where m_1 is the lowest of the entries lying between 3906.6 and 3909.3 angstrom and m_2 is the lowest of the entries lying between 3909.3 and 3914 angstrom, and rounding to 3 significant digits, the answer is 24.6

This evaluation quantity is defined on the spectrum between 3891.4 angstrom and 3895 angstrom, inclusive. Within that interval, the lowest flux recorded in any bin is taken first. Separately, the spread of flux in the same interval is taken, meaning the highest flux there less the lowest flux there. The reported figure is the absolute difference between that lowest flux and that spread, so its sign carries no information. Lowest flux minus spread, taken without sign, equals 1.7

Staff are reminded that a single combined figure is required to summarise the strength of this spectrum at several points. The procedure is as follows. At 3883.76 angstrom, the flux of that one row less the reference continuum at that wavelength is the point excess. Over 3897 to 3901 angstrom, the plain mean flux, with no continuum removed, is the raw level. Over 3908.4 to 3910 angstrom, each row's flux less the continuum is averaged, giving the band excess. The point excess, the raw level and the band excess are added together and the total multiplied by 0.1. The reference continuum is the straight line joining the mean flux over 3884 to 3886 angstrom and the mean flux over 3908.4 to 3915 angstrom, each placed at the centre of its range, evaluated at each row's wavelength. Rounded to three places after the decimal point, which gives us 0.459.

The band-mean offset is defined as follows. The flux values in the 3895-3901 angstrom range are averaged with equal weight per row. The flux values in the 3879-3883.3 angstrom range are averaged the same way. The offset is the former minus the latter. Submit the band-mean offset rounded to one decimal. 1.4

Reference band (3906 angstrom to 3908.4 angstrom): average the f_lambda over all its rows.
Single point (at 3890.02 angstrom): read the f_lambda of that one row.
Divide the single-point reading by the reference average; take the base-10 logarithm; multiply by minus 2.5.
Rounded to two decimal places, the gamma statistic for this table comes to 0.02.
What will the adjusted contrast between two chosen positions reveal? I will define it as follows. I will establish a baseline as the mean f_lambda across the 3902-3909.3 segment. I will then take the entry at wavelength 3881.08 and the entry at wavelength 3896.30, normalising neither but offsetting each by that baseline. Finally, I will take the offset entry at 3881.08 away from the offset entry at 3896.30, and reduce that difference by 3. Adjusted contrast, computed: -0.3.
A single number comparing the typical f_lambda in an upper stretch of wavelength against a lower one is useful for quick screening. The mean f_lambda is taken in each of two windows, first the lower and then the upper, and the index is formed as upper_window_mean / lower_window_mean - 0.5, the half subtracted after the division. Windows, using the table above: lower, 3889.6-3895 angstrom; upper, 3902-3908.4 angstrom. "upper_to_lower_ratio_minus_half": 0.54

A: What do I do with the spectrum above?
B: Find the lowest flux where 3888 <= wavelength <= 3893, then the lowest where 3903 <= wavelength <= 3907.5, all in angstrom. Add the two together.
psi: 9.3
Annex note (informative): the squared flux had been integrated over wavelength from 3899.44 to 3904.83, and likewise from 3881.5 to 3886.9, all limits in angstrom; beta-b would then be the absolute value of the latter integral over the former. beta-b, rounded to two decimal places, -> 0.84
